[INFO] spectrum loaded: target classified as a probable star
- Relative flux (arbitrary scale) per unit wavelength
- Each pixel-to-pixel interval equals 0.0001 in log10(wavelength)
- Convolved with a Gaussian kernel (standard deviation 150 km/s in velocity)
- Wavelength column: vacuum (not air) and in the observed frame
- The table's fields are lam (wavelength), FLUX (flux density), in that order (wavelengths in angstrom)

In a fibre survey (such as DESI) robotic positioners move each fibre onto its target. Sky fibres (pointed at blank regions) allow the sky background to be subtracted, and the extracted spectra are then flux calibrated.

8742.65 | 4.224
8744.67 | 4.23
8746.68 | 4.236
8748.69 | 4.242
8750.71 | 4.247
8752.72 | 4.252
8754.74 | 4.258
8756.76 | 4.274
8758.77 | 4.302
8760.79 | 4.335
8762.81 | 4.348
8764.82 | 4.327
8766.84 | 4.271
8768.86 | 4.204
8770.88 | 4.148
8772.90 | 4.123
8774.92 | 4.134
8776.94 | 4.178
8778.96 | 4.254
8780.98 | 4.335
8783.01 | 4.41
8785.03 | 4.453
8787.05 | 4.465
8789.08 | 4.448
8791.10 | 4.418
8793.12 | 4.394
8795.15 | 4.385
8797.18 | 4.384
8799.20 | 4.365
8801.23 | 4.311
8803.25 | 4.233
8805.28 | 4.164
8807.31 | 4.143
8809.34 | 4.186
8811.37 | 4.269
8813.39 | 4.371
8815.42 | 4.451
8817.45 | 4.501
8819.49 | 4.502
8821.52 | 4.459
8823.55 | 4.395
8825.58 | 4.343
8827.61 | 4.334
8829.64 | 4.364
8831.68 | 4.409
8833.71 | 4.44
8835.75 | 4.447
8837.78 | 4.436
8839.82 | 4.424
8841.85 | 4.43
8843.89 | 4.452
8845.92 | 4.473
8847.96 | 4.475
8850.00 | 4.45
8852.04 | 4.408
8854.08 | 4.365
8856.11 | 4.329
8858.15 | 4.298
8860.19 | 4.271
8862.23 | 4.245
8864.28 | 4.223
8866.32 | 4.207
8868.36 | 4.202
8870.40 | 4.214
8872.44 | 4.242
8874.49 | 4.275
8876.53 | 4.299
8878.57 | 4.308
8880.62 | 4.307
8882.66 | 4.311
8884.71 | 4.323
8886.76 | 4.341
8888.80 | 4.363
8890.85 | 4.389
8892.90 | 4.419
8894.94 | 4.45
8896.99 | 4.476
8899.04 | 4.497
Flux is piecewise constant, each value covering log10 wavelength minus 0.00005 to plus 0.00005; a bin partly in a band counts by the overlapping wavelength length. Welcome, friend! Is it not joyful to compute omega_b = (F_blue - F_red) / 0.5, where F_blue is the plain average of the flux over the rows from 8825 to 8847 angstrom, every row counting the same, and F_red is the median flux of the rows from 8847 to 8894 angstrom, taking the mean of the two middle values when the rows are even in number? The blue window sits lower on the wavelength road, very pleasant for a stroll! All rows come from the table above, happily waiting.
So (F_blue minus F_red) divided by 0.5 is 0.2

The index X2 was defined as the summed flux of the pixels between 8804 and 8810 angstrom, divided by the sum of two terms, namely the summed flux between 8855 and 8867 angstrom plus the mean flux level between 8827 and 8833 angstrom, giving 0.42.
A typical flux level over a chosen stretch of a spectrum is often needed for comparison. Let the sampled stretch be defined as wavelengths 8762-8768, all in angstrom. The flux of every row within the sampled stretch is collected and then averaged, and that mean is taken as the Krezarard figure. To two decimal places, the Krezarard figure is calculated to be 4.32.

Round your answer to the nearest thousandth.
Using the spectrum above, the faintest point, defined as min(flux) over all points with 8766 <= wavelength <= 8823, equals 4.123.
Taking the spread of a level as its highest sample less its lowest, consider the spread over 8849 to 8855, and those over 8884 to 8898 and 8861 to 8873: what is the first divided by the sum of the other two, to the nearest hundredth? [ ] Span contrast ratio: 0.43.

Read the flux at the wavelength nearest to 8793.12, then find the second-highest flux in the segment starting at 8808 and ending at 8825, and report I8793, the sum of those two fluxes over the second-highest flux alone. 1.98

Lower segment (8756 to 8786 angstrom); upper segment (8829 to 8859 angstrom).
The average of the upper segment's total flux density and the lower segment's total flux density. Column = 65.1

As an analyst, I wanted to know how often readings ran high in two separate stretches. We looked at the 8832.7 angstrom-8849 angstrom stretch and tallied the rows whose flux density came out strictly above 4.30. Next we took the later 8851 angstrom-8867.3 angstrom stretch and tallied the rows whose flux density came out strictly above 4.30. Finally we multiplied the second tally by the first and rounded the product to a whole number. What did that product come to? 24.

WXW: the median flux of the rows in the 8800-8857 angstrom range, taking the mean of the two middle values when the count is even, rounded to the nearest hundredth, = 4.41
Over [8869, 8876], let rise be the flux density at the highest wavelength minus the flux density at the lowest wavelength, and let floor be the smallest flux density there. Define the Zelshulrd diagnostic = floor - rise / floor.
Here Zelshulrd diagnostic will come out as 4.20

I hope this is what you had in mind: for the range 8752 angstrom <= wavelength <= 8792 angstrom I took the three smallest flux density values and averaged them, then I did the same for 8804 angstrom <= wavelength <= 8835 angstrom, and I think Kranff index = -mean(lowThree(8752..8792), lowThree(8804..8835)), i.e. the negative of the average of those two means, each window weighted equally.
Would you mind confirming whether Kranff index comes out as -4.15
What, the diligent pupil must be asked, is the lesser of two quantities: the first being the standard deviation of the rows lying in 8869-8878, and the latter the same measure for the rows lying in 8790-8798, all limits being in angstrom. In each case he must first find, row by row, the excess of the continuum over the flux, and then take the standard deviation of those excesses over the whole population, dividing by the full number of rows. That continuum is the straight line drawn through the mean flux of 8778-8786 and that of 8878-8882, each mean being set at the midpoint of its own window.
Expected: 0.013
